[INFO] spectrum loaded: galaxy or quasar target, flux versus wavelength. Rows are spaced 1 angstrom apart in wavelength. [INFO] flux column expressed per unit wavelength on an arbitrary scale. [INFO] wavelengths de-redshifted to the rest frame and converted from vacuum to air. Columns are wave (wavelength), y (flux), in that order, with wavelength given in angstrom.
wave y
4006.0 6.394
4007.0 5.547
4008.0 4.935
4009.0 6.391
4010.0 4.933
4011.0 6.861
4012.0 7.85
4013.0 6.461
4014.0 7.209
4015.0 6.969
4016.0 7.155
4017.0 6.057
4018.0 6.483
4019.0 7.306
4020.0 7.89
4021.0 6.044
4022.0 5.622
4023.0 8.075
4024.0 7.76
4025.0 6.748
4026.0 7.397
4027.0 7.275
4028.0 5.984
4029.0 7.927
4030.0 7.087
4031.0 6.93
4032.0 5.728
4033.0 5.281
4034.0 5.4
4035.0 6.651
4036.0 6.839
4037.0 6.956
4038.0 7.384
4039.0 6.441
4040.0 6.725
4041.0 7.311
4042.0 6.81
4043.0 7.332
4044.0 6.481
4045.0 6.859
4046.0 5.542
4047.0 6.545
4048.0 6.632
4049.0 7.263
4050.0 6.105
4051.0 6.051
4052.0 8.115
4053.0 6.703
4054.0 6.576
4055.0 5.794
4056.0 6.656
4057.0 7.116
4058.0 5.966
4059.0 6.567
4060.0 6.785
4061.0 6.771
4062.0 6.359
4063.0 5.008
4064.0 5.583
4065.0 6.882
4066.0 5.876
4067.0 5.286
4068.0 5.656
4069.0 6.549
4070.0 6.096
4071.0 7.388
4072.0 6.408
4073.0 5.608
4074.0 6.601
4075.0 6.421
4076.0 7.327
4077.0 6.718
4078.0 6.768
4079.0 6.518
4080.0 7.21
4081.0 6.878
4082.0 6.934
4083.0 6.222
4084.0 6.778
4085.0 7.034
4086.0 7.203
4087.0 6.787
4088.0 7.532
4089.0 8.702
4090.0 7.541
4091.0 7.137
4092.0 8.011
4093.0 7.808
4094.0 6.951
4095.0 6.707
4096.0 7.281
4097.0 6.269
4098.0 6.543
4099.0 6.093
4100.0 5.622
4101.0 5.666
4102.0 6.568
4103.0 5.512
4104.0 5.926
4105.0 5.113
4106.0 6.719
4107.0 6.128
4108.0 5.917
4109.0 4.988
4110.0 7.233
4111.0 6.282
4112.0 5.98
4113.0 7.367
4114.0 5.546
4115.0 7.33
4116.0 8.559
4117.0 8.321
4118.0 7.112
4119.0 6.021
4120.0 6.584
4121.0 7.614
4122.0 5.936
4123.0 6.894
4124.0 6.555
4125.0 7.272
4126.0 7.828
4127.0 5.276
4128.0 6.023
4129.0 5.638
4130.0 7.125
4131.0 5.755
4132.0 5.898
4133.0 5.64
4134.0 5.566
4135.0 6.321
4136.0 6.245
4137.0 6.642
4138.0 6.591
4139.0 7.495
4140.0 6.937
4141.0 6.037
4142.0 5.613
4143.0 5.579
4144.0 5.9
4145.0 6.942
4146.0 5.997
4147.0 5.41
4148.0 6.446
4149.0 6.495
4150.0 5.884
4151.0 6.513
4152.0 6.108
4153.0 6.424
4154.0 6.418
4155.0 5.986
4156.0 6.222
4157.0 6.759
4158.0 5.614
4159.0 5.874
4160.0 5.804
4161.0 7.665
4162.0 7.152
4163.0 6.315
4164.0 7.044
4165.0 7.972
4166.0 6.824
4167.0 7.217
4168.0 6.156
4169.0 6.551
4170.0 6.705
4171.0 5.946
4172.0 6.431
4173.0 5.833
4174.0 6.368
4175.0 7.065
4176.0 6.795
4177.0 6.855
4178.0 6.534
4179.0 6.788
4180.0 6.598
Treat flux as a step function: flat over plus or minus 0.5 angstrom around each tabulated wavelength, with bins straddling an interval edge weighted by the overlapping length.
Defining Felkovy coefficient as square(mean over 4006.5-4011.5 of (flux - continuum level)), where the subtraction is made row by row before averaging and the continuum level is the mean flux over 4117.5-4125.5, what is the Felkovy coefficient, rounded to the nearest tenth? 1.0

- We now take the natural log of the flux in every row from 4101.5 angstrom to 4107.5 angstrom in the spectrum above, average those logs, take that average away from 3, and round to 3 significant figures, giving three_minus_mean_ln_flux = 1.21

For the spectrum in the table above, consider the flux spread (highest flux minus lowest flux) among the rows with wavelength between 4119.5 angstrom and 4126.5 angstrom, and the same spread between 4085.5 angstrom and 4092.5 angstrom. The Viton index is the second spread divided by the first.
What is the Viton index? 1.0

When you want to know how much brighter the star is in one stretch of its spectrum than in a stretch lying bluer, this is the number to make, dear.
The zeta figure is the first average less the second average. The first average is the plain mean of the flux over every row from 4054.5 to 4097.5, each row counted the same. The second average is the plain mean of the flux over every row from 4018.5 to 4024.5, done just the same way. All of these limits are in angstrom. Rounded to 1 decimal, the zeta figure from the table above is -0.4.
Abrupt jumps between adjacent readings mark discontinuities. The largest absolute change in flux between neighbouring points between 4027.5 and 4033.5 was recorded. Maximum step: 1.9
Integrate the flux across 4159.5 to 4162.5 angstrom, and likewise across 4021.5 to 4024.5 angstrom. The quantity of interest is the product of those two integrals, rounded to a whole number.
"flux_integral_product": 442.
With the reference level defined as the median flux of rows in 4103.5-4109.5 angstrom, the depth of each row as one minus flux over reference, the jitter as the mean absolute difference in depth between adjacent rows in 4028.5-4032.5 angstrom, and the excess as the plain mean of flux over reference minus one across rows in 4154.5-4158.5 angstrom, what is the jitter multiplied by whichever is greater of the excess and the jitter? 0.015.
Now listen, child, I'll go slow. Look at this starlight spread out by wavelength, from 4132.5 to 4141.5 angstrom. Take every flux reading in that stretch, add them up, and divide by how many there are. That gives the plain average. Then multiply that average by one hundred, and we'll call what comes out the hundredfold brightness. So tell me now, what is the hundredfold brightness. 639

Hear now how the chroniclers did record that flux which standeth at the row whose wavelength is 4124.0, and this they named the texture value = 6.555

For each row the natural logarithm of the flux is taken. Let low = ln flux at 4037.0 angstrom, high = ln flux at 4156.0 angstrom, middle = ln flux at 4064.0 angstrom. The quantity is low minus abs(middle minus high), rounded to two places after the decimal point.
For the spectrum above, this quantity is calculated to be 1.83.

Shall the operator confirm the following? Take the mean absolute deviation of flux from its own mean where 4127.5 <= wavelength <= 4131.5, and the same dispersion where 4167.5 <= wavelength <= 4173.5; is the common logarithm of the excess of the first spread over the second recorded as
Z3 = -0.7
